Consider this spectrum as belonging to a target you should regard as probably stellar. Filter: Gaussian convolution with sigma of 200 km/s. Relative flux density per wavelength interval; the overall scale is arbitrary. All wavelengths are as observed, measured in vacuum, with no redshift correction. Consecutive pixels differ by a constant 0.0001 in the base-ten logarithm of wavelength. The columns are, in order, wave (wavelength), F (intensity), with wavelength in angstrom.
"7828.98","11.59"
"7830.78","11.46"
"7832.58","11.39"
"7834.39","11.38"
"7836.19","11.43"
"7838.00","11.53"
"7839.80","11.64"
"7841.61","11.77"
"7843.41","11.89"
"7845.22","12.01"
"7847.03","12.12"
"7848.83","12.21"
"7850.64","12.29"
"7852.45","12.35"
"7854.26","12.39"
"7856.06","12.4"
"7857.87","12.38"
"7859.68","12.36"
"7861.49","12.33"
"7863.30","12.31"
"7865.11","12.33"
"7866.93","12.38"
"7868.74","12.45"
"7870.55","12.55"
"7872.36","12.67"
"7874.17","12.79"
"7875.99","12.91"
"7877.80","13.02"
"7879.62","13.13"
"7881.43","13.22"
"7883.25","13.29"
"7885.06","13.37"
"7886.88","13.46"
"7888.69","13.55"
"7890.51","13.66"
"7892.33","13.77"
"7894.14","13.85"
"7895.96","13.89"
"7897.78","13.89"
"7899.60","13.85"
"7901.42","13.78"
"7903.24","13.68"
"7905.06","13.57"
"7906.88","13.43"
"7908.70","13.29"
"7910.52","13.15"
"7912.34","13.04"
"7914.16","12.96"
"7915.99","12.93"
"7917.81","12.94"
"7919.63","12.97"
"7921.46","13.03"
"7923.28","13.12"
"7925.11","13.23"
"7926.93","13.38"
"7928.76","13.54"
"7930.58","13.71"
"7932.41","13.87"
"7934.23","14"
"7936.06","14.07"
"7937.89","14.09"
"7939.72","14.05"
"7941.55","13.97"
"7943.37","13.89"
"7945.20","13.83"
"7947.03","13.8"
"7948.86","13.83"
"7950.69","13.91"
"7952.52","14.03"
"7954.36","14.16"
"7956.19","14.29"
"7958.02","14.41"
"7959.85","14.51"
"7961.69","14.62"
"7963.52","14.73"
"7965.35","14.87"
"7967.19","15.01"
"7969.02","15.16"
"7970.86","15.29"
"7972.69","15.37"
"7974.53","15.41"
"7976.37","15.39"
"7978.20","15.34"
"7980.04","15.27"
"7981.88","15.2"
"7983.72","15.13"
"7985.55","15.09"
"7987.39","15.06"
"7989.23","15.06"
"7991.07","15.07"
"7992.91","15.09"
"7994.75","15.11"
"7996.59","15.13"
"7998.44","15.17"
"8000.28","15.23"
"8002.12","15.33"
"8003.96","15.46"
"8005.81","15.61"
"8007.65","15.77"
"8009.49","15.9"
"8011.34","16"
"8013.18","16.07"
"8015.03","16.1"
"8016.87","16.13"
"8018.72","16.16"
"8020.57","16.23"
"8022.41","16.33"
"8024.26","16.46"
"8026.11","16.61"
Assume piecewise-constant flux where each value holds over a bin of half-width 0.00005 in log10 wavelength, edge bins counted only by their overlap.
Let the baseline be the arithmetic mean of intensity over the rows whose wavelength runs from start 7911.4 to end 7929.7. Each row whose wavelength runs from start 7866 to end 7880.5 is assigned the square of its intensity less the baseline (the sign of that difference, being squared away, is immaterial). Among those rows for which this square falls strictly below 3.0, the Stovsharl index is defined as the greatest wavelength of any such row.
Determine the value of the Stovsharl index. 7879.62 angstrom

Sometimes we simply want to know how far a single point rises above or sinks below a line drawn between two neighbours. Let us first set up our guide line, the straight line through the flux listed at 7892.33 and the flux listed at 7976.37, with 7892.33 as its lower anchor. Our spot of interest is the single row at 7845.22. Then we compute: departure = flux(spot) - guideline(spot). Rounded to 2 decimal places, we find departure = -0.85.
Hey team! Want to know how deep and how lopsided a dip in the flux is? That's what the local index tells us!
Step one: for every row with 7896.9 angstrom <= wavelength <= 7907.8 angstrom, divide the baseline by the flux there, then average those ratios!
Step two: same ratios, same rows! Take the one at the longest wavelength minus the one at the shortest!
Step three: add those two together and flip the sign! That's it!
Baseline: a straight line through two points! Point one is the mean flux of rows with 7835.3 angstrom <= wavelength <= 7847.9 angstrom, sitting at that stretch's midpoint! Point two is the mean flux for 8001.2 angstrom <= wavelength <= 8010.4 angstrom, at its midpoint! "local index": -1.01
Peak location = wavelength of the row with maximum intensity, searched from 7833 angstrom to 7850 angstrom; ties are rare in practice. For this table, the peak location 7848.83 angstrom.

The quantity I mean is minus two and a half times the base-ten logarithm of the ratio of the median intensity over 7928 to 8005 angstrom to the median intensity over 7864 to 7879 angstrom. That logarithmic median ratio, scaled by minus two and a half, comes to -0.18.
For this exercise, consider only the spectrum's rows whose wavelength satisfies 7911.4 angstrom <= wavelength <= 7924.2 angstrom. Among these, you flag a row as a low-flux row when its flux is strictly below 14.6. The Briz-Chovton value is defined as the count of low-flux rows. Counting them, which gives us 7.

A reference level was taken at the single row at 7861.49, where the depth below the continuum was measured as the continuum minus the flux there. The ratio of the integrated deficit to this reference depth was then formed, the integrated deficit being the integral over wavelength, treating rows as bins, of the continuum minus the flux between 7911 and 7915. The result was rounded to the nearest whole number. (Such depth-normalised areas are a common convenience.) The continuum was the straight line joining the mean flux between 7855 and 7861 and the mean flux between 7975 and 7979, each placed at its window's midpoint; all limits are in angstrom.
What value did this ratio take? 20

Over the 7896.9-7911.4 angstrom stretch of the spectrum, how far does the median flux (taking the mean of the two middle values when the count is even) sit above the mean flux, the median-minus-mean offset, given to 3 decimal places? 0.045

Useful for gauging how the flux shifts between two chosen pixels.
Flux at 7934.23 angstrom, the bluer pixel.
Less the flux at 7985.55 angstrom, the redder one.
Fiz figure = -1.1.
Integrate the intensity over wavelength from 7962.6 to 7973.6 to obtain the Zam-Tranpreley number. 166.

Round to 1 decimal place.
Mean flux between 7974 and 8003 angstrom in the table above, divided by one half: 30.4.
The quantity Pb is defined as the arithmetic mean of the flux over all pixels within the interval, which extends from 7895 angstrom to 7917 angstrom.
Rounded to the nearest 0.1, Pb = 13.5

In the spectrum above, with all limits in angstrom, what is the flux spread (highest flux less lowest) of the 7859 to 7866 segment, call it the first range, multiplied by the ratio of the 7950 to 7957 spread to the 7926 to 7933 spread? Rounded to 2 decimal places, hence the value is 0.04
